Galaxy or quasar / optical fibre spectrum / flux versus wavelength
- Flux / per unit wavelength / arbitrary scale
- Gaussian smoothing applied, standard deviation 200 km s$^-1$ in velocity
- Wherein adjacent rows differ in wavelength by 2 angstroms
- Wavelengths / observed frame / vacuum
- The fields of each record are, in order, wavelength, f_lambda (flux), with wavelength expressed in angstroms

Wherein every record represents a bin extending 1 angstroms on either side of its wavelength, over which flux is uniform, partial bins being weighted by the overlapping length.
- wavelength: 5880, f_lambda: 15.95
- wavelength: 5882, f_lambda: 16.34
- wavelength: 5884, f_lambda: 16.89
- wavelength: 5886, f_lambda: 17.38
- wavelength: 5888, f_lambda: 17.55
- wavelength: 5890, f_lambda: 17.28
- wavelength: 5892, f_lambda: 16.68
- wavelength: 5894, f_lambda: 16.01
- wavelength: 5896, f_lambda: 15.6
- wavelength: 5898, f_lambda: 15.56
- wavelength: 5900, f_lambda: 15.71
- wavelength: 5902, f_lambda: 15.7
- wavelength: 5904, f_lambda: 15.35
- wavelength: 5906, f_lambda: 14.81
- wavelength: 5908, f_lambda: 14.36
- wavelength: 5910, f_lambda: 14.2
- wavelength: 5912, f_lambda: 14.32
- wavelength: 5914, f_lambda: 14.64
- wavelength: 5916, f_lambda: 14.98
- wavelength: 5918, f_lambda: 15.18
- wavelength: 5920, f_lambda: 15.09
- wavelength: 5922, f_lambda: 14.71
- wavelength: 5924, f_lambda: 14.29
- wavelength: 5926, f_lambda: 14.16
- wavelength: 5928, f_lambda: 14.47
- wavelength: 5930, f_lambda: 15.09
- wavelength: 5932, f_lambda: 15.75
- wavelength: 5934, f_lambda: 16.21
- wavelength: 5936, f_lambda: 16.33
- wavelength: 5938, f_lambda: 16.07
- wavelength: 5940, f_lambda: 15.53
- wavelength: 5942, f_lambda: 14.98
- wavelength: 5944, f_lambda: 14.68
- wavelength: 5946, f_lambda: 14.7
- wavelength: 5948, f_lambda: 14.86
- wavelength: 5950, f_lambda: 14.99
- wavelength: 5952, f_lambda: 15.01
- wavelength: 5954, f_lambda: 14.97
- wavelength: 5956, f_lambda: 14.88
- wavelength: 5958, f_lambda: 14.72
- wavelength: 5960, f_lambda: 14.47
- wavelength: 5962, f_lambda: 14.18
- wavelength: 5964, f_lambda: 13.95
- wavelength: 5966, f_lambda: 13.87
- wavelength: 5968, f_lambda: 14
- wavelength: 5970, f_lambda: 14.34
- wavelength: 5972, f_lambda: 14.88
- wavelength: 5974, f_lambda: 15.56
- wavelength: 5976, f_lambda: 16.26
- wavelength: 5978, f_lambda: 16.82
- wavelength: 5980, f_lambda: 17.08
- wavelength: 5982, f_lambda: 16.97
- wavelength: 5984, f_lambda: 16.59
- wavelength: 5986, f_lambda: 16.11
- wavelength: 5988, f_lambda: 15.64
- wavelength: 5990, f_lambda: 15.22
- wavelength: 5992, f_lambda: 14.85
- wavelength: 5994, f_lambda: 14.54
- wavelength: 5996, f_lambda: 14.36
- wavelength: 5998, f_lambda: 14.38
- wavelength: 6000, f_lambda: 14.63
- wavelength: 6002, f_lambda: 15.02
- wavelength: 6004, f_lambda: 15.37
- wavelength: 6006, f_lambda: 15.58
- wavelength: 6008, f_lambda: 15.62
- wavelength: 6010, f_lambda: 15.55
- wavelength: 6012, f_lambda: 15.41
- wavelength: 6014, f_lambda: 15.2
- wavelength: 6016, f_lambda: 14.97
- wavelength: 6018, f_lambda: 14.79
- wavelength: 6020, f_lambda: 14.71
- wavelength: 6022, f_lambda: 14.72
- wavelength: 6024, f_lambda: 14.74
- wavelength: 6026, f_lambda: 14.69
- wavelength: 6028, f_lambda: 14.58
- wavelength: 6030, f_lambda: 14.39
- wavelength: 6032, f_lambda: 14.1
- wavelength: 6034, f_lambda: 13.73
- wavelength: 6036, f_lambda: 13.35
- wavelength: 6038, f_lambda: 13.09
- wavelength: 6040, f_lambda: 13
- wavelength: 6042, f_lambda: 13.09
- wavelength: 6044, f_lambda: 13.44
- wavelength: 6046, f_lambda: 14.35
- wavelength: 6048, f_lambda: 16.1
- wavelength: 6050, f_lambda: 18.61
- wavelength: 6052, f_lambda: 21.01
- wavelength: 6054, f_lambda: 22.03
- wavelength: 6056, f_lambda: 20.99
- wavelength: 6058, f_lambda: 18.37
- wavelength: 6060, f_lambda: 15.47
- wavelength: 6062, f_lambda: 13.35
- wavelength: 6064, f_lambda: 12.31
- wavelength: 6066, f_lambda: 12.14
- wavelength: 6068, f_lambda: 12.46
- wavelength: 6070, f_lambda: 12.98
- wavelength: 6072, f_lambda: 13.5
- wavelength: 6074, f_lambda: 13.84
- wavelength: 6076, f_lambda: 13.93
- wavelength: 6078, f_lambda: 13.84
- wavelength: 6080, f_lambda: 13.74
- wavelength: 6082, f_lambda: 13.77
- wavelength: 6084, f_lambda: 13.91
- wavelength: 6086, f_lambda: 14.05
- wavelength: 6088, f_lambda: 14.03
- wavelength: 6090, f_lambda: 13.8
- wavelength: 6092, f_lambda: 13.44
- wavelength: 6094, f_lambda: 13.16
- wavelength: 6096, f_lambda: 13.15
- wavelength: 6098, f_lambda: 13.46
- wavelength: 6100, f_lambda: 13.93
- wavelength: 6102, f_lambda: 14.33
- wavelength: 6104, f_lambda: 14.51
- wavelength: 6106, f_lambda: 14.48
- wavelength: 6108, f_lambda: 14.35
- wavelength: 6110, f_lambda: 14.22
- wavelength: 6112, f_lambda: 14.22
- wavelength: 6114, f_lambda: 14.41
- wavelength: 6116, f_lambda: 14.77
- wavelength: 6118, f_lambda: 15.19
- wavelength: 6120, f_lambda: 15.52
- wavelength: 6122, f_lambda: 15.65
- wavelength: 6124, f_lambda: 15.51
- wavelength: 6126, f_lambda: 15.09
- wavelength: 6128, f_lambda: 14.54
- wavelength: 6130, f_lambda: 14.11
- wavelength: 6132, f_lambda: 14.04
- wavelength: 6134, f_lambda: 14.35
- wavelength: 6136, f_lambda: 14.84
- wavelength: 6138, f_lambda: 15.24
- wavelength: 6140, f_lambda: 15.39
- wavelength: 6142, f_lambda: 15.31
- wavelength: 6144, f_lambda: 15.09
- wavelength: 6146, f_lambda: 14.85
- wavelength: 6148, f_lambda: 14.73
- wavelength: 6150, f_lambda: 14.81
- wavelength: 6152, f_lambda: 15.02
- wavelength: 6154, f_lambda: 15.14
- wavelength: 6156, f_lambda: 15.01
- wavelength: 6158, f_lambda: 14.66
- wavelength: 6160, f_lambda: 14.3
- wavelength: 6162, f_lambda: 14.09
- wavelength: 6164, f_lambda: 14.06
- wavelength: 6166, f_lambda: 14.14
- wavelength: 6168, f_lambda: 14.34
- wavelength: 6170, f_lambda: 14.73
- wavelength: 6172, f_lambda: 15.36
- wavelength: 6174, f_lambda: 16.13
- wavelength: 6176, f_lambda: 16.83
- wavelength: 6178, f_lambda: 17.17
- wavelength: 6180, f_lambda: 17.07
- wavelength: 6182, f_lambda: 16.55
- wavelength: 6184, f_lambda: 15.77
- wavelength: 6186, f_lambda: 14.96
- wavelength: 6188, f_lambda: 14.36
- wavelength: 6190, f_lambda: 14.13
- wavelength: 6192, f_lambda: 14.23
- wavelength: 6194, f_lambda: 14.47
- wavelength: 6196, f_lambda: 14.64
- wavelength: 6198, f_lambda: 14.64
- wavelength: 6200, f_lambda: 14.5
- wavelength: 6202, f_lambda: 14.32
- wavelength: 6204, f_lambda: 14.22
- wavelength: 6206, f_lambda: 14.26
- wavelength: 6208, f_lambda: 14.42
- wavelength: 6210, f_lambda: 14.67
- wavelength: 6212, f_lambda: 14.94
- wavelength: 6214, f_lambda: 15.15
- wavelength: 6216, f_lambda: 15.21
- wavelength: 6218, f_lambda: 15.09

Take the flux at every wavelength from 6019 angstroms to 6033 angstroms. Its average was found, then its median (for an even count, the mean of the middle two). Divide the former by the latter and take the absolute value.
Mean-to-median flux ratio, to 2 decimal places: 0.99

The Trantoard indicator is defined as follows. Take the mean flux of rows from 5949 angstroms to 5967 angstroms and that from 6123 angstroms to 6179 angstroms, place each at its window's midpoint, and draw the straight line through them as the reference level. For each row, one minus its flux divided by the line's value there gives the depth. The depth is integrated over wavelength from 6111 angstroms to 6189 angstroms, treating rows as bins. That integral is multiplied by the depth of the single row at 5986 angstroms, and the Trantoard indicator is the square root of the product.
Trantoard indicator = 0.23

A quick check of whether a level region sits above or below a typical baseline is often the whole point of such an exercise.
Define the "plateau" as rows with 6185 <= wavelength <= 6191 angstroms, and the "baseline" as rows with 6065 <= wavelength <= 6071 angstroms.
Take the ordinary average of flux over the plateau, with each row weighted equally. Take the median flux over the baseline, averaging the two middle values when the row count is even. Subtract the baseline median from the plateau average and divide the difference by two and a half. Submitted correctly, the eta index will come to 0.8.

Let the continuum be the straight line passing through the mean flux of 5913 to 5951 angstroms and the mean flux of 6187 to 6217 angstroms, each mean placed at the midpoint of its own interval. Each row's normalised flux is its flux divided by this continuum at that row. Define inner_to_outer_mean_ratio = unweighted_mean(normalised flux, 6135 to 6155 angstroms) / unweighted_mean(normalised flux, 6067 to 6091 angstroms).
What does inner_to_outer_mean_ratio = 1.11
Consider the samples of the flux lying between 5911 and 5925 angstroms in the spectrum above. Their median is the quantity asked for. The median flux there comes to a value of 14.7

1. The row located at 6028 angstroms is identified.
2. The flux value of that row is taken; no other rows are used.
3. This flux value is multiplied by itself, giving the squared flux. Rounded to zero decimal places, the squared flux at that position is 213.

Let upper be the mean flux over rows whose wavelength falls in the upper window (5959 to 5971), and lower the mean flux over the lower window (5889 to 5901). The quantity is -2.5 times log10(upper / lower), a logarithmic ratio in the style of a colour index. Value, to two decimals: 0.14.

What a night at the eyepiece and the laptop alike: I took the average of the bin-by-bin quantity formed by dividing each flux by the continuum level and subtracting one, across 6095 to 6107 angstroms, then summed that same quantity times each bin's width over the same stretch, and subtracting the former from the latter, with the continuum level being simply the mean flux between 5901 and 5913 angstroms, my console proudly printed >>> -0.6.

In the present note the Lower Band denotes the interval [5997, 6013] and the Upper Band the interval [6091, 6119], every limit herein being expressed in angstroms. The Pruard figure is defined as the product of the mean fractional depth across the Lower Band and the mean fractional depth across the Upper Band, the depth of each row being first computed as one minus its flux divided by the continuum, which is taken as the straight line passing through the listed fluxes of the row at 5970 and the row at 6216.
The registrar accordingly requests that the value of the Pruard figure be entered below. -0.0024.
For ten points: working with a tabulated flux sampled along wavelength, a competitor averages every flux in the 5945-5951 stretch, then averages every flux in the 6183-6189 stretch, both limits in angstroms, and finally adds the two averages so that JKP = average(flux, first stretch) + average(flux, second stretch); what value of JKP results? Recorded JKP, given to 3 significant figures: 29.9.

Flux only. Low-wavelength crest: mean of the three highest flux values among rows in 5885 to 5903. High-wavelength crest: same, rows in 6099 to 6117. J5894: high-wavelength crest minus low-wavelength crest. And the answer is -2.8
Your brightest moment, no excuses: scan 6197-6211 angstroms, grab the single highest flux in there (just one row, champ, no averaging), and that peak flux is 14.67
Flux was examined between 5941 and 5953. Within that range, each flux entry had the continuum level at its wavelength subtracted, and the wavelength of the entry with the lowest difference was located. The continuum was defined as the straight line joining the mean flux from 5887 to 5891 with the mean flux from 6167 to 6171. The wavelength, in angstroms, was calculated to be 5944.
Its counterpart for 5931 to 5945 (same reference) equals 5944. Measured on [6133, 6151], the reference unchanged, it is 6134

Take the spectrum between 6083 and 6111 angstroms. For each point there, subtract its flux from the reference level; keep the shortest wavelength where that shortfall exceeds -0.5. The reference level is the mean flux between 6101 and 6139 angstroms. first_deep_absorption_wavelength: 6084 angstroms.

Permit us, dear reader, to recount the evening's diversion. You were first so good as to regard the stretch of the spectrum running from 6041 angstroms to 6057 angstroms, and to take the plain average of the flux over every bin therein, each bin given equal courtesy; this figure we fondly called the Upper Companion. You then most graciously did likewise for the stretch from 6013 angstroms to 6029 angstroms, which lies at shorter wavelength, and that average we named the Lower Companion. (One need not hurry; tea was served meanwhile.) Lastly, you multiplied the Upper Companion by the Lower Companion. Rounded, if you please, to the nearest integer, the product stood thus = 258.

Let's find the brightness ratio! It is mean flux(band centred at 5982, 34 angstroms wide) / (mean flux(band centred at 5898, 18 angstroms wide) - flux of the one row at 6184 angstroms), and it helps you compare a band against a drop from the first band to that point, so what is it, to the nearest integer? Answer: 180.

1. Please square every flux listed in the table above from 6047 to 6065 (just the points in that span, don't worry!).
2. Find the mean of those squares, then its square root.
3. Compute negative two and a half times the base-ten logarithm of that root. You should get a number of -3.13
